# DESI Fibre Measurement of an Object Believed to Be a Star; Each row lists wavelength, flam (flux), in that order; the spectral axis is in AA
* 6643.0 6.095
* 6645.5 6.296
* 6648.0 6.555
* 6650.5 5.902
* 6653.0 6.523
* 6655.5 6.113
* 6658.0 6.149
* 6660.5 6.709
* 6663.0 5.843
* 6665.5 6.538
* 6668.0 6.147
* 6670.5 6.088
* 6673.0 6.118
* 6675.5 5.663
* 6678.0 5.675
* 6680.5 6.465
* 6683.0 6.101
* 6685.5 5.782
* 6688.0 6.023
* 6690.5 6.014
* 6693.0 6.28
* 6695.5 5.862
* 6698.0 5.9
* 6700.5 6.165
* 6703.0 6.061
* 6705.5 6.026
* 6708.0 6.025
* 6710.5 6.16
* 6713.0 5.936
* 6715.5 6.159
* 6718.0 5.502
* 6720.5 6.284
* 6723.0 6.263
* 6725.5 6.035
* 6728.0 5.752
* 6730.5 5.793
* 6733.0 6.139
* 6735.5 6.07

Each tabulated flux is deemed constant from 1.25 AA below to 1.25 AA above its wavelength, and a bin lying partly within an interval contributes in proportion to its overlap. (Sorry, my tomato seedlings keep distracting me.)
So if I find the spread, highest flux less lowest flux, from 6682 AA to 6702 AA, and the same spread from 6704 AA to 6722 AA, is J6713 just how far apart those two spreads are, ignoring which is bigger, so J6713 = 0.28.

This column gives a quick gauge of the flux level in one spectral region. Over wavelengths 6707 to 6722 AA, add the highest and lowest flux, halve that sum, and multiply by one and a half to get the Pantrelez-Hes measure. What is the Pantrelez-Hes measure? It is 8.8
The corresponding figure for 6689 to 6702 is 9.1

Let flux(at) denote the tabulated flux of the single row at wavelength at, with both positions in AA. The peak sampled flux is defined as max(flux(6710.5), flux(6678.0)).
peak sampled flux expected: 6.16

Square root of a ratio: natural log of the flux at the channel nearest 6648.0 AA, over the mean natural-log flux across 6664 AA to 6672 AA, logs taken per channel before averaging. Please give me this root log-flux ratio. 1.01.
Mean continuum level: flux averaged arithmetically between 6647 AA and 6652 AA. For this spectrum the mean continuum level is 6.23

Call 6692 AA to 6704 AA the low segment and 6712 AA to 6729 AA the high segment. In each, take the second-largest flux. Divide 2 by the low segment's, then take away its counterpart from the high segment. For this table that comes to -5.94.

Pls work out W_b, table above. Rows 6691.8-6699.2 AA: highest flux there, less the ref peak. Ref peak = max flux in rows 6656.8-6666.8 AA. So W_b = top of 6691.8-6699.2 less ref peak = -0.43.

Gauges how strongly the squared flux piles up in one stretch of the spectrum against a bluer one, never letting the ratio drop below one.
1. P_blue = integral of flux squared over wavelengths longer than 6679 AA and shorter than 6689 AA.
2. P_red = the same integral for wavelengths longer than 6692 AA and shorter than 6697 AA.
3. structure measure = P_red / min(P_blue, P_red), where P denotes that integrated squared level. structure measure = 1.0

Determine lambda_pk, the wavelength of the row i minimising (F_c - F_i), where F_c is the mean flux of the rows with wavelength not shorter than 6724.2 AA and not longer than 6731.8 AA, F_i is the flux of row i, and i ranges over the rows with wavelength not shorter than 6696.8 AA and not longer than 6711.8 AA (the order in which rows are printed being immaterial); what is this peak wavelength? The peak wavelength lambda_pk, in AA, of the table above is 6700.5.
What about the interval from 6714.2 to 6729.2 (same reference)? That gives 6720.5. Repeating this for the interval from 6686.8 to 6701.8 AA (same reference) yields 6693.0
